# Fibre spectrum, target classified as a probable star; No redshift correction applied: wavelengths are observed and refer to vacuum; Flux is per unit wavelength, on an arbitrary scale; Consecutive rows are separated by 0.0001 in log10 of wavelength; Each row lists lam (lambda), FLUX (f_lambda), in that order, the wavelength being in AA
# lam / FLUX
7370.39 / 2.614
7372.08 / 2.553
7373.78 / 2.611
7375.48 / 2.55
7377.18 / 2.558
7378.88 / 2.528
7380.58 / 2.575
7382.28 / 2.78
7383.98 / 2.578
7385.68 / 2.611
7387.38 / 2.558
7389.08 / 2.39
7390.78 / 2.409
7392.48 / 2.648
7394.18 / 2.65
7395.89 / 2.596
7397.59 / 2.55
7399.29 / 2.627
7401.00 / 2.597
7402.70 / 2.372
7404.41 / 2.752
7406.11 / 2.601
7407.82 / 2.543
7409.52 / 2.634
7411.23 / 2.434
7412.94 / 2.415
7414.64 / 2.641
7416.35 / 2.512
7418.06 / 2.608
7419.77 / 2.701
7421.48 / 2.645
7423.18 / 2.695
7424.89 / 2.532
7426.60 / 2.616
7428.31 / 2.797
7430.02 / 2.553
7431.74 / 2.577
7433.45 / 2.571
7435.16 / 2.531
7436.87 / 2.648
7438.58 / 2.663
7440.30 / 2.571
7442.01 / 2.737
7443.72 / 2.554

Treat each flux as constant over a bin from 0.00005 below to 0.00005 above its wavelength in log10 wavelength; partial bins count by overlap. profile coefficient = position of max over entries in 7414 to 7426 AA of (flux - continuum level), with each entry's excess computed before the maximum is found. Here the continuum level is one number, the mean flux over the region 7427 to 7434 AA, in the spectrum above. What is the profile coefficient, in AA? 7419.77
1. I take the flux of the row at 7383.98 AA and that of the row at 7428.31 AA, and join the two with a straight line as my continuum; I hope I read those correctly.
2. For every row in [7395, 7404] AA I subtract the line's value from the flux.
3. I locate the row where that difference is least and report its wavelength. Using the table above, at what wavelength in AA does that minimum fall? 7402.70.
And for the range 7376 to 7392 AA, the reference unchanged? 7389.08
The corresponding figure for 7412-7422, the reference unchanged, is 7412.94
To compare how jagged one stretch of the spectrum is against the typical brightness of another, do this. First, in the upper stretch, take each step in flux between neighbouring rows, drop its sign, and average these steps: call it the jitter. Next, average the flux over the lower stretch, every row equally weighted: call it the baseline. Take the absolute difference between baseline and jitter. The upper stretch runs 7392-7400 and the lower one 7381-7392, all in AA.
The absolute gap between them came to 2.51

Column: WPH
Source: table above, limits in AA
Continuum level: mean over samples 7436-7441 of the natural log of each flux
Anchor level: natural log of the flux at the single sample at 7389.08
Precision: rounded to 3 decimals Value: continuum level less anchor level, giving 0.095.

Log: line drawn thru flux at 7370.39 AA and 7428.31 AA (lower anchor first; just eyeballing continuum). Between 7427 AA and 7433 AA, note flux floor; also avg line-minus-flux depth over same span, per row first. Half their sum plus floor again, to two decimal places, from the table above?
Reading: 3.91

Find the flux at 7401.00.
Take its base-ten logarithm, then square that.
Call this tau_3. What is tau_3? 0.172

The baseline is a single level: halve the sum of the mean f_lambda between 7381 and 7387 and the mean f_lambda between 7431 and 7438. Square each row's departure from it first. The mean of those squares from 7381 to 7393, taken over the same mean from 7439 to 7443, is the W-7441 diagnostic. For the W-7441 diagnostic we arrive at 2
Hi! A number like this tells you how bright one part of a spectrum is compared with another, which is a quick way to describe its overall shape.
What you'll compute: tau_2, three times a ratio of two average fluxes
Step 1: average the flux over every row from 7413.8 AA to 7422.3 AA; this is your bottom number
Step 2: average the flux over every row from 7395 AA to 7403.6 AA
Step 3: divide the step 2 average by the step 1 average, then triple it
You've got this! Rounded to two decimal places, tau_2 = 2.92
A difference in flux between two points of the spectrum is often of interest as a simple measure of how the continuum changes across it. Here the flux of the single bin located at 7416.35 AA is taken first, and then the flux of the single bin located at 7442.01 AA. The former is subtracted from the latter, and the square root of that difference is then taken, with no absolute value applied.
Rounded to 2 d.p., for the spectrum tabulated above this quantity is 0.47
